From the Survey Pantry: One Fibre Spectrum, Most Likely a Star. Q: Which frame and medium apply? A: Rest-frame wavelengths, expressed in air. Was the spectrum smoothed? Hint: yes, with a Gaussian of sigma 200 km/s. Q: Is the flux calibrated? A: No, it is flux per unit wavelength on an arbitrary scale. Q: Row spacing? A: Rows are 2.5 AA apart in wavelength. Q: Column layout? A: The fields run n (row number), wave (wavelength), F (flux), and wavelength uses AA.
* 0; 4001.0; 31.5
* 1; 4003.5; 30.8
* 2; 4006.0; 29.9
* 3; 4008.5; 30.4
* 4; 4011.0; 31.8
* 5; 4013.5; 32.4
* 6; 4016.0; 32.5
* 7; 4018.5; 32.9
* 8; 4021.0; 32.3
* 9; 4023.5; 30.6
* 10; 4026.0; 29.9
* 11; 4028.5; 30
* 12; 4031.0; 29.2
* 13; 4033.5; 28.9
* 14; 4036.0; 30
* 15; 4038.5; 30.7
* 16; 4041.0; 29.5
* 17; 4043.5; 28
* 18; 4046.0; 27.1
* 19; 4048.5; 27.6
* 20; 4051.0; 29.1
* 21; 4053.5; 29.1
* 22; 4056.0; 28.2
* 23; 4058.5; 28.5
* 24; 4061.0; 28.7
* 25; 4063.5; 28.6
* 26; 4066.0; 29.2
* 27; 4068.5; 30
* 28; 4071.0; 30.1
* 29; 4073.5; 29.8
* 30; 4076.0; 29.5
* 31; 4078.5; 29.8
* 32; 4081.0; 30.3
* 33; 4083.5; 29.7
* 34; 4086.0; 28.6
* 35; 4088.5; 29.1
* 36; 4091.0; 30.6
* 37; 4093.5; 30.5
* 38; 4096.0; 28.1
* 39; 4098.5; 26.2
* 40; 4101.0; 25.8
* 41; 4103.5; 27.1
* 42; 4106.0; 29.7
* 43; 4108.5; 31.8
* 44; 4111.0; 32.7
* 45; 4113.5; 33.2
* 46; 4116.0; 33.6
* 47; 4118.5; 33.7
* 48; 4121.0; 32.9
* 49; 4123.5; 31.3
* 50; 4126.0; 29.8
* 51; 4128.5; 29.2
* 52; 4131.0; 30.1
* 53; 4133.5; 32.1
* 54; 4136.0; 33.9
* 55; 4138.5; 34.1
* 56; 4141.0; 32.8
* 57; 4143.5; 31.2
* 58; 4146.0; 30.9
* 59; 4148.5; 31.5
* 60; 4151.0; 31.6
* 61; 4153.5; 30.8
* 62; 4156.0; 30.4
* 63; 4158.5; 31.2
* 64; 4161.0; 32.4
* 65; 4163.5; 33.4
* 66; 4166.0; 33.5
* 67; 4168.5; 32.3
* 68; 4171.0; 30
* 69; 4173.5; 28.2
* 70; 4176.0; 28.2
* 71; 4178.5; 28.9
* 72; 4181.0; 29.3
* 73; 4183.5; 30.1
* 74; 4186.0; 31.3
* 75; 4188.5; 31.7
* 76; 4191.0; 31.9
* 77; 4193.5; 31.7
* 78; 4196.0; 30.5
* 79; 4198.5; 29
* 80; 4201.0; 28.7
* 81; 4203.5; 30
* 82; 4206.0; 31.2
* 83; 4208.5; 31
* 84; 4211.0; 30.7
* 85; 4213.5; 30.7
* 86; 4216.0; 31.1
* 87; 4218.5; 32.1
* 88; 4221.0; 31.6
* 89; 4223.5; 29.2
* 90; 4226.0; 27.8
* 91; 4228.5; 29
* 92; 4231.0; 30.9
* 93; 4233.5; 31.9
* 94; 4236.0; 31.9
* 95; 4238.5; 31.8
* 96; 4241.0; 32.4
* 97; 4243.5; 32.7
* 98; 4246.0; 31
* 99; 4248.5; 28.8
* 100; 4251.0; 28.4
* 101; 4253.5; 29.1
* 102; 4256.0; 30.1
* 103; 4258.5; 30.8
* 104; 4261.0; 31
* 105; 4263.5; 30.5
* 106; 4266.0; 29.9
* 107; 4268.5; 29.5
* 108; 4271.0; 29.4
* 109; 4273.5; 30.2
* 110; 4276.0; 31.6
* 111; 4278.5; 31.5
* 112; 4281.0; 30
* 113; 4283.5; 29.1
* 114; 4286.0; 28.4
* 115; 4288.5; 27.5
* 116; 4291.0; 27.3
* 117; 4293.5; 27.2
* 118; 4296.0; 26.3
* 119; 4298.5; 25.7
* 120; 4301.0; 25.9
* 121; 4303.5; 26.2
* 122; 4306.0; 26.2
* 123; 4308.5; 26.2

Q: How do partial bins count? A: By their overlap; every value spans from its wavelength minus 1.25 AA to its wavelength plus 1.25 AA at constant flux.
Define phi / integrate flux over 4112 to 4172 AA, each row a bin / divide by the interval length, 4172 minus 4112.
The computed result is 31.9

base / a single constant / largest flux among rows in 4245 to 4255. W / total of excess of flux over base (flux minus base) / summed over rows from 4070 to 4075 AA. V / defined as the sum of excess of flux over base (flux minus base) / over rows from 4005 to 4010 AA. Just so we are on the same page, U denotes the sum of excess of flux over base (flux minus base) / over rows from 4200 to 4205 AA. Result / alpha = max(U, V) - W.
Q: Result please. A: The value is 0.4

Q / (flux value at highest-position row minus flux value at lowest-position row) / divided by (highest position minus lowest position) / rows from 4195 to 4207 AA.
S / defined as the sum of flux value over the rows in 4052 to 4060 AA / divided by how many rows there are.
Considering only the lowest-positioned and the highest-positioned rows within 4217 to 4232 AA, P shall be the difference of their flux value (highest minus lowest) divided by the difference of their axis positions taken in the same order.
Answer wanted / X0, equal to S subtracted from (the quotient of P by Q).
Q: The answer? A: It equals -30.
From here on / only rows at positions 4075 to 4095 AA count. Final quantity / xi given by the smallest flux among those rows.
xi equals 28.6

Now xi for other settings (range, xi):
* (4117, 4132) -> 29.2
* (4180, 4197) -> 29.3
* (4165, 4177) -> 28.2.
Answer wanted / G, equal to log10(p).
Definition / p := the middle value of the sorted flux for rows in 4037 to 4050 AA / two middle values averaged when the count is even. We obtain 1.45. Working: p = 28.0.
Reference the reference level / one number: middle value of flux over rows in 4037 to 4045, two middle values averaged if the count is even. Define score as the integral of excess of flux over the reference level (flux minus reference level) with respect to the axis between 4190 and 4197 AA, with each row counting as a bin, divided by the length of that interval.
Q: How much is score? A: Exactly 1.88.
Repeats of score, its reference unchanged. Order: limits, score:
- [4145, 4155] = 1.69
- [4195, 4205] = 0.07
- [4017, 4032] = 1.37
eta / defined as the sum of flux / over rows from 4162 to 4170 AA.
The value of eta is 99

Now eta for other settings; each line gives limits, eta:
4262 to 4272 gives 119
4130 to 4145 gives 194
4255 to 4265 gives 122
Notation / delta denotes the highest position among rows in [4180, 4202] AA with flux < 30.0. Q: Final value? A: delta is 4201.0 AA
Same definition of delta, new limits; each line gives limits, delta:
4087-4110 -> 4106.0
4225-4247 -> 4228.5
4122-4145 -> 4128.5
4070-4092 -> 4088.5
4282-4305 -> 4303.5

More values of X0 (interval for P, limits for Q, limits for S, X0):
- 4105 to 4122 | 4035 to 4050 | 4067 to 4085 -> -31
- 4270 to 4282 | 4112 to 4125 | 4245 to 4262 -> -30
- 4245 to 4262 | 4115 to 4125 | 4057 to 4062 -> -29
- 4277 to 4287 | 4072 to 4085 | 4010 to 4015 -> 9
